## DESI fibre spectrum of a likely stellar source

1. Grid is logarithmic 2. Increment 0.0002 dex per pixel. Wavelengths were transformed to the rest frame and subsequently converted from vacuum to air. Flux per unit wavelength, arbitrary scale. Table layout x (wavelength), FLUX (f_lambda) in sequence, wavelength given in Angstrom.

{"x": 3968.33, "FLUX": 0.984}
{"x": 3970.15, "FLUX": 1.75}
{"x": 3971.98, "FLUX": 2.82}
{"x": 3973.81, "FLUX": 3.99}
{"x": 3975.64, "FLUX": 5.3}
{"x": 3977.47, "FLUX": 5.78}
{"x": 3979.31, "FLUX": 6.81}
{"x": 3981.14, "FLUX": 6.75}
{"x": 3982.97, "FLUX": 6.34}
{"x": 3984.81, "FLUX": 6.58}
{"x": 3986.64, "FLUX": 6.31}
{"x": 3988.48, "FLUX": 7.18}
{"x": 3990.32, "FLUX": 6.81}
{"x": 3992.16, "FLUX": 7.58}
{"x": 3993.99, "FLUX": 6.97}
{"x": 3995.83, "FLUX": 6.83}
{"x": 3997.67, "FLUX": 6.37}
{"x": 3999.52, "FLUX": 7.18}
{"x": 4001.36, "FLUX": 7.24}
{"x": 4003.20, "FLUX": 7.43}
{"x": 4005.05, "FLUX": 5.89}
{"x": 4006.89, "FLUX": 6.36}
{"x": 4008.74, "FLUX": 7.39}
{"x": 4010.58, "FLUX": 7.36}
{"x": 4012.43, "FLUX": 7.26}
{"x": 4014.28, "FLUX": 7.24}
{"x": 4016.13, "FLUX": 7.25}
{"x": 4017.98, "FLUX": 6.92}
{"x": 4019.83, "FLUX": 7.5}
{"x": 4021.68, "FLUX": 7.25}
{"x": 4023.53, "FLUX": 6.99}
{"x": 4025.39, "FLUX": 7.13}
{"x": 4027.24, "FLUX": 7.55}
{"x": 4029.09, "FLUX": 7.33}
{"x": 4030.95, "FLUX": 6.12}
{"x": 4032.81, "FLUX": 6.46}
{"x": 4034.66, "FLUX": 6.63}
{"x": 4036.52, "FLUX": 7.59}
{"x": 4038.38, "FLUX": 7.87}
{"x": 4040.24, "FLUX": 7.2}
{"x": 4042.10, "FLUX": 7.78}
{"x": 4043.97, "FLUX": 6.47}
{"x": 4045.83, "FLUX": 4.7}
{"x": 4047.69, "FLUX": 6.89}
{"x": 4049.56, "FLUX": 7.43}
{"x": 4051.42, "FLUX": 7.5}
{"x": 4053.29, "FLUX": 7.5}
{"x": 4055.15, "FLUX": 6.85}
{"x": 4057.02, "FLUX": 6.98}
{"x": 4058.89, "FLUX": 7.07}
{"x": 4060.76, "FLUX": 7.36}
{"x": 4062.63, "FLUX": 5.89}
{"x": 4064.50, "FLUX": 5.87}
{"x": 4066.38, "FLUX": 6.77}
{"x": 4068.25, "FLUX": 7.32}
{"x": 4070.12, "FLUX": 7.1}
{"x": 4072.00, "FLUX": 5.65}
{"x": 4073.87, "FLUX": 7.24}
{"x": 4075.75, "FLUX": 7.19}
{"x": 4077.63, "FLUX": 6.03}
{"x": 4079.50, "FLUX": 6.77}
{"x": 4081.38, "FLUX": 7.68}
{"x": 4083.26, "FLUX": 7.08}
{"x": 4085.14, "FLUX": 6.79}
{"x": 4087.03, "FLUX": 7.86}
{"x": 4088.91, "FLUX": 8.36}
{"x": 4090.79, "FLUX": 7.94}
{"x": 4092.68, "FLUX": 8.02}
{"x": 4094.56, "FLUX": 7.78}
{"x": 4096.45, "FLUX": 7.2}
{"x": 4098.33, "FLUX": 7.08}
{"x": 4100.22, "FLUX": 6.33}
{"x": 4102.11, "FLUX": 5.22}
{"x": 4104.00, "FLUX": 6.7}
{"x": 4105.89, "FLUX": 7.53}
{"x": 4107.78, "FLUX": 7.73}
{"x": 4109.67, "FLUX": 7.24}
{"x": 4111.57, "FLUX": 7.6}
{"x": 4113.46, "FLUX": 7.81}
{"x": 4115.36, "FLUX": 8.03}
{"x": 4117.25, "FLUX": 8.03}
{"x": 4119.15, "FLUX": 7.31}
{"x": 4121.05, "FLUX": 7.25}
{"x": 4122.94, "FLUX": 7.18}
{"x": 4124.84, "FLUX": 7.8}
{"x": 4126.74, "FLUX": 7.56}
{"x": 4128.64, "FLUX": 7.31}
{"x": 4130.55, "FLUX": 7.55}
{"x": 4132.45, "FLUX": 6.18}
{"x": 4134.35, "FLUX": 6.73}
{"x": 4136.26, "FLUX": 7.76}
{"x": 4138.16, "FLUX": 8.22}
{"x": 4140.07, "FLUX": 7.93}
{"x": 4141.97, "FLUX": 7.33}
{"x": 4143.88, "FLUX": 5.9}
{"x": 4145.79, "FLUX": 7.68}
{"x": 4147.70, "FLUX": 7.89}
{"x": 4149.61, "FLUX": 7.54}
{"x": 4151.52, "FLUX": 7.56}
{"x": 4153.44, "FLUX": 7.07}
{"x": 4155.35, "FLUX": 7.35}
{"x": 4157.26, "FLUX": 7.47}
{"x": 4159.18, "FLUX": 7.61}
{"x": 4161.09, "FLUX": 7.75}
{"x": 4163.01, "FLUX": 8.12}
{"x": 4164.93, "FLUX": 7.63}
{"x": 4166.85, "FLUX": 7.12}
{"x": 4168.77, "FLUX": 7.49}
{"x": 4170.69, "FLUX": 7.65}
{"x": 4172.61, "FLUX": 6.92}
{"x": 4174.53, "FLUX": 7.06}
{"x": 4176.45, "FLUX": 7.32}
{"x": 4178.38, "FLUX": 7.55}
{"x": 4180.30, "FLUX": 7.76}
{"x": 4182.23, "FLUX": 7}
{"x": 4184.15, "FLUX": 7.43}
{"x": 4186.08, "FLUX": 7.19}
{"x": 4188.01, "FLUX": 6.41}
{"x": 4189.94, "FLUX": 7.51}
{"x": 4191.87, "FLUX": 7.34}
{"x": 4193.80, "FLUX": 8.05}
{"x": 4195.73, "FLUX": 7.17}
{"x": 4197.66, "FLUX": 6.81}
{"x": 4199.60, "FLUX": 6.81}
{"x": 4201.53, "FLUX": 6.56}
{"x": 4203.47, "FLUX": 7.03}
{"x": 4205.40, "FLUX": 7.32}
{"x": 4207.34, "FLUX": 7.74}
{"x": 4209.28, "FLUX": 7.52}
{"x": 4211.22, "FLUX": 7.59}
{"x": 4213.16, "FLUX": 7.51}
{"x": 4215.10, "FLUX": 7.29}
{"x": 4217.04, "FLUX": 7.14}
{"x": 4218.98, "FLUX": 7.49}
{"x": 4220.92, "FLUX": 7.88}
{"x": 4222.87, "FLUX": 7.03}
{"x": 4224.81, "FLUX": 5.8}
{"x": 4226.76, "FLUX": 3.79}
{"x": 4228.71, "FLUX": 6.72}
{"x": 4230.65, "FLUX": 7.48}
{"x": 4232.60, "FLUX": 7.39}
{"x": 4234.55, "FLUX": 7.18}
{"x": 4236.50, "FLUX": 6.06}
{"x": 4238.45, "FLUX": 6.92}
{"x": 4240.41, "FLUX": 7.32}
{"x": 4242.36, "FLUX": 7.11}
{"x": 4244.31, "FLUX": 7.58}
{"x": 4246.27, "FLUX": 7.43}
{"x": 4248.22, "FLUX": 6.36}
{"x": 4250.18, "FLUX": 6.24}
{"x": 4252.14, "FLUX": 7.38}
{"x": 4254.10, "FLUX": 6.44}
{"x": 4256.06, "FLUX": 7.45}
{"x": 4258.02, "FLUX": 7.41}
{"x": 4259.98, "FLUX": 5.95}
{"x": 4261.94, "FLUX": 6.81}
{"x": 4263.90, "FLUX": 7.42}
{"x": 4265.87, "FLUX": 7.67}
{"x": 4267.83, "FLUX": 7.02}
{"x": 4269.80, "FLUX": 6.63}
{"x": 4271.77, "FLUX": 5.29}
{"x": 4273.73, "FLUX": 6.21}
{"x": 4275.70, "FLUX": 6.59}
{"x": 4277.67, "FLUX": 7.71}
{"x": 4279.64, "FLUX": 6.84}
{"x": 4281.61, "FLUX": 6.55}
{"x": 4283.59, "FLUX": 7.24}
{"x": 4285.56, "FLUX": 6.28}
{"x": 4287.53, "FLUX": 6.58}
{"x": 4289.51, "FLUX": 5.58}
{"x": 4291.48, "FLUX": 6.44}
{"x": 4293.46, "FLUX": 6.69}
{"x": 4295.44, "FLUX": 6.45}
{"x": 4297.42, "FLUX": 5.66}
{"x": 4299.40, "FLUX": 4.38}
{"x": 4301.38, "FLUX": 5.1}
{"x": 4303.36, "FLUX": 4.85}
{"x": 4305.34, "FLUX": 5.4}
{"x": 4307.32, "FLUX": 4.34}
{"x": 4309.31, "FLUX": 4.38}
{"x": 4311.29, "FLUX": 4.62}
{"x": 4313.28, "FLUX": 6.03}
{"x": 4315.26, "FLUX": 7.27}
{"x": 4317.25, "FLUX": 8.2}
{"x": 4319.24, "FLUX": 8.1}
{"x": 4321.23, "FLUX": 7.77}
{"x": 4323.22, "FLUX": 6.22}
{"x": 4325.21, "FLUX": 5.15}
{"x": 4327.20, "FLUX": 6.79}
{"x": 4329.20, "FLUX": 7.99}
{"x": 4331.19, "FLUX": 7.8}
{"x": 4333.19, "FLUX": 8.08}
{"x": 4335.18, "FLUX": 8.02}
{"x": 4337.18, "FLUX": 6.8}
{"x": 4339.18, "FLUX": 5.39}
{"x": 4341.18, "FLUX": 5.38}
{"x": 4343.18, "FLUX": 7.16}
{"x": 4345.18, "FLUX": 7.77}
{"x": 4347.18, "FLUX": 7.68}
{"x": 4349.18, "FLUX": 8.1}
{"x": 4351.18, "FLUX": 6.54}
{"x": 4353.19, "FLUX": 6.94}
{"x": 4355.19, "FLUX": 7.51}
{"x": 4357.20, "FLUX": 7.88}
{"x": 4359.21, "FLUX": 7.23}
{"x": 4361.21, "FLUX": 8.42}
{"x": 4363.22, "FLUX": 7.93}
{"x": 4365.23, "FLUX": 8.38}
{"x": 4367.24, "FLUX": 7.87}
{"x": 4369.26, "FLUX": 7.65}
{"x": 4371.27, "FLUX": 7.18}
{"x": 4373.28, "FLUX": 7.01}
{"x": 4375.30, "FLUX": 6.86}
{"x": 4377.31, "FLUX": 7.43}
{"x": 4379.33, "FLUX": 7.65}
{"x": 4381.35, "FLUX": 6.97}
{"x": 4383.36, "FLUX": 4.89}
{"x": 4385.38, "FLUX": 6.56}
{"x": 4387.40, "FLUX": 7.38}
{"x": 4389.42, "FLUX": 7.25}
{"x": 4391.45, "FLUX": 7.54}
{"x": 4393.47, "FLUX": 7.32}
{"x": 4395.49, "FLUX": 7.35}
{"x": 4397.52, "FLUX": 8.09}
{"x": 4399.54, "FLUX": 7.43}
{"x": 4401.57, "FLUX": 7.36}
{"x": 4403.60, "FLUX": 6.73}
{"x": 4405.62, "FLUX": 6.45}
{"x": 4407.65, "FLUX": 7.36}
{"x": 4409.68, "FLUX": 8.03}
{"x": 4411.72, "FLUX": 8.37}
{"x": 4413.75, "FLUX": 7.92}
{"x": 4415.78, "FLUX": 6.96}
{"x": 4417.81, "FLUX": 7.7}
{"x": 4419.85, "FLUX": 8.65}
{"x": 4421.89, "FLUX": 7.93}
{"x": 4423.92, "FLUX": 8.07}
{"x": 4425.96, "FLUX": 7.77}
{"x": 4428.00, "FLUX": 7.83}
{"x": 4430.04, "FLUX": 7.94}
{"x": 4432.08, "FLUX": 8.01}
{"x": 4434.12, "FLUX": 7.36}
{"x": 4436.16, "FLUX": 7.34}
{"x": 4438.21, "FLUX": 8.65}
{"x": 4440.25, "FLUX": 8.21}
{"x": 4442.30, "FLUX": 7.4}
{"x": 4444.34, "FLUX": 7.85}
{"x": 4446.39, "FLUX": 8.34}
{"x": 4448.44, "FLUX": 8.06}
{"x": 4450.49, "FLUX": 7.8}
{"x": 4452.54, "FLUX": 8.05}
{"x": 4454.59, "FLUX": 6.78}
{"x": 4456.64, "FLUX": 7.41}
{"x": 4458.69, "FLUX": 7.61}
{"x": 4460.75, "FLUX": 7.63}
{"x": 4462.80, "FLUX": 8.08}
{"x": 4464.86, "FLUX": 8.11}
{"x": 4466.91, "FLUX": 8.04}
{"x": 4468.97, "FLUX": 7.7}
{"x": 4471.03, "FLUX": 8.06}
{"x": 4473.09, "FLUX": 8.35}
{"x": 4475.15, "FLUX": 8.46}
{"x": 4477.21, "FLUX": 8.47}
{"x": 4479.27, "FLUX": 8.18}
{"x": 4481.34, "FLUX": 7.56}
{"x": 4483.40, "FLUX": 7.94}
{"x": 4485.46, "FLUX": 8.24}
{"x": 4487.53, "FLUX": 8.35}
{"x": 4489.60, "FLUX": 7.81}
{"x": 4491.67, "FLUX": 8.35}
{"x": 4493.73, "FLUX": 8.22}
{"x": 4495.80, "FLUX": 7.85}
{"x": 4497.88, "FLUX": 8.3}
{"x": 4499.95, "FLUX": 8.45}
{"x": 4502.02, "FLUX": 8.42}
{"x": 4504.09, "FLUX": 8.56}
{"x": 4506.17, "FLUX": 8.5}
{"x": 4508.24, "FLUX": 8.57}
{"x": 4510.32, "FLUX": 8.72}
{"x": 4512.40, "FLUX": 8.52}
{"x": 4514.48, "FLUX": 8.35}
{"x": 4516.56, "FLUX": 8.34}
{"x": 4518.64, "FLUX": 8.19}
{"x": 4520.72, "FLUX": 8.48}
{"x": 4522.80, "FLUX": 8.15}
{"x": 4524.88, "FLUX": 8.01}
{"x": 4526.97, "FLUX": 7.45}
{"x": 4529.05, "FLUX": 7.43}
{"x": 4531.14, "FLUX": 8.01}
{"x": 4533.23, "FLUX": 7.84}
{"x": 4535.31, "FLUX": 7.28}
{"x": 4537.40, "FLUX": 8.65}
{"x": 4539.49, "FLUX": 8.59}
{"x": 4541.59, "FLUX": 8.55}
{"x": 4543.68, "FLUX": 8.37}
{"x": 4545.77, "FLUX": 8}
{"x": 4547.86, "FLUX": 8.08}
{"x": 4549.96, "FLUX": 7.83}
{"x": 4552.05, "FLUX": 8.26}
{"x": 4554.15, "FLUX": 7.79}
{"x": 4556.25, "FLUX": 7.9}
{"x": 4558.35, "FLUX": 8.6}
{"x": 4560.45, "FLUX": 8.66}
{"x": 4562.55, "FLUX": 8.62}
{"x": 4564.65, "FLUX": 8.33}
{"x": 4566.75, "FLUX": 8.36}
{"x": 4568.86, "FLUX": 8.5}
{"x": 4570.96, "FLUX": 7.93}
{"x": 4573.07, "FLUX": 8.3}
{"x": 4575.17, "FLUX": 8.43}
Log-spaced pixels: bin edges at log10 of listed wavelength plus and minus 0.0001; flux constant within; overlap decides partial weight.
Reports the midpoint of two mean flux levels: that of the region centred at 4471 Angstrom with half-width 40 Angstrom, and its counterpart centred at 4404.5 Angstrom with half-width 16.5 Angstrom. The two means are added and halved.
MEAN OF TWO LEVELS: 7.79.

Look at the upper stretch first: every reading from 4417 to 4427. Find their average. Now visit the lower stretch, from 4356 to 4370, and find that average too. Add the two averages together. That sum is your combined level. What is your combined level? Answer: 15.9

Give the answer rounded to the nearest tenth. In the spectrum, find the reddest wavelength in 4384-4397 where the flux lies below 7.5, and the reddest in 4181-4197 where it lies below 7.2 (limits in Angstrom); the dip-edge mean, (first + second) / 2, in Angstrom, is 4295.6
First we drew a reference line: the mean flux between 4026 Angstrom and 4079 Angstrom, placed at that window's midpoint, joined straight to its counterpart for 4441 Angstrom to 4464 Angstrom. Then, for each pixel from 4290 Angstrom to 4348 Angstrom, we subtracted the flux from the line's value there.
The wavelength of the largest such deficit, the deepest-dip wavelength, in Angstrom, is 4307.32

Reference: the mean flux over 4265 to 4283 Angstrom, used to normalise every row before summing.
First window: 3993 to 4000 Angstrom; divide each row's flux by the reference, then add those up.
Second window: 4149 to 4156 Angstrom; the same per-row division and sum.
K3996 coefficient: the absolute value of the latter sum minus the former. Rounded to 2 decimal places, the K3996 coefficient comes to 0.32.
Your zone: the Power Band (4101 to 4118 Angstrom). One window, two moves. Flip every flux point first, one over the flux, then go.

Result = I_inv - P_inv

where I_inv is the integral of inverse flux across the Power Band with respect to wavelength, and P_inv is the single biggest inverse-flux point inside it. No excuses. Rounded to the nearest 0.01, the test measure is 2.17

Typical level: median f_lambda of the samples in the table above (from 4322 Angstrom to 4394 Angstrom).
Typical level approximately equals 7.35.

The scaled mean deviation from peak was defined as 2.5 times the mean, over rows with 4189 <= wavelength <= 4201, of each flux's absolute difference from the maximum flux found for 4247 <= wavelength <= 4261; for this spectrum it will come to 1.0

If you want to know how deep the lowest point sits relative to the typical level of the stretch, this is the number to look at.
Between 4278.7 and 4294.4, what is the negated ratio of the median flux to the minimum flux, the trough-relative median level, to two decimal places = -1.18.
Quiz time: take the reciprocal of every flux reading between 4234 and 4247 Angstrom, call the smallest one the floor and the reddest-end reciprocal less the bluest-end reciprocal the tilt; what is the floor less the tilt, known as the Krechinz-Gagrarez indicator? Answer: 0.137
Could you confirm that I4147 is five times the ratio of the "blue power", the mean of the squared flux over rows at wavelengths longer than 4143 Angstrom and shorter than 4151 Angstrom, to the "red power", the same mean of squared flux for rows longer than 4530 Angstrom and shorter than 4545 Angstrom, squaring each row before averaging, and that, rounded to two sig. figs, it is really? 4.0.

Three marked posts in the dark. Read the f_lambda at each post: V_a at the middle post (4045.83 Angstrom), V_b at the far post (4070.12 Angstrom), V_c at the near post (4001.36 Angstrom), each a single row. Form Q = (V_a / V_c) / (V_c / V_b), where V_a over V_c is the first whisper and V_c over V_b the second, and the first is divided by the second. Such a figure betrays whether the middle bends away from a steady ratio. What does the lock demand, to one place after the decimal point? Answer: 0.6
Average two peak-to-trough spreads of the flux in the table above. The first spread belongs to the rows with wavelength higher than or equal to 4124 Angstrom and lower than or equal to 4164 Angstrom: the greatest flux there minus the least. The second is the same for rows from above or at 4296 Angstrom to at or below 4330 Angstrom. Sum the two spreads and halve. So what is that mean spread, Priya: 3.1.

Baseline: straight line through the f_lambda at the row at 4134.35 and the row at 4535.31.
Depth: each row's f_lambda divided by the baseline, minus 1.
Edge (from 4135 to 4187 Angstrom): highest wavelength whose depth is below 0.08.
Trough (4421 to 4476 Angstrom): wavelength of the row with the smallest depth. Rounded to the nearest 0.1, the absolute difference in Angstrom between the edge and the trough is 268.5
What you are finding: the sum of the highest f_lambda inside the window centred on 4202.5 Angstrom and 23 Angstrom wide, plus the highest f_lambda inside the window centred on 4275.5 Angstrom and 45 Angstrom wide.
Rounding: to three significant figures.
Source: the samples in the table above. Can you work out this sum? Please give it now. 15.8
